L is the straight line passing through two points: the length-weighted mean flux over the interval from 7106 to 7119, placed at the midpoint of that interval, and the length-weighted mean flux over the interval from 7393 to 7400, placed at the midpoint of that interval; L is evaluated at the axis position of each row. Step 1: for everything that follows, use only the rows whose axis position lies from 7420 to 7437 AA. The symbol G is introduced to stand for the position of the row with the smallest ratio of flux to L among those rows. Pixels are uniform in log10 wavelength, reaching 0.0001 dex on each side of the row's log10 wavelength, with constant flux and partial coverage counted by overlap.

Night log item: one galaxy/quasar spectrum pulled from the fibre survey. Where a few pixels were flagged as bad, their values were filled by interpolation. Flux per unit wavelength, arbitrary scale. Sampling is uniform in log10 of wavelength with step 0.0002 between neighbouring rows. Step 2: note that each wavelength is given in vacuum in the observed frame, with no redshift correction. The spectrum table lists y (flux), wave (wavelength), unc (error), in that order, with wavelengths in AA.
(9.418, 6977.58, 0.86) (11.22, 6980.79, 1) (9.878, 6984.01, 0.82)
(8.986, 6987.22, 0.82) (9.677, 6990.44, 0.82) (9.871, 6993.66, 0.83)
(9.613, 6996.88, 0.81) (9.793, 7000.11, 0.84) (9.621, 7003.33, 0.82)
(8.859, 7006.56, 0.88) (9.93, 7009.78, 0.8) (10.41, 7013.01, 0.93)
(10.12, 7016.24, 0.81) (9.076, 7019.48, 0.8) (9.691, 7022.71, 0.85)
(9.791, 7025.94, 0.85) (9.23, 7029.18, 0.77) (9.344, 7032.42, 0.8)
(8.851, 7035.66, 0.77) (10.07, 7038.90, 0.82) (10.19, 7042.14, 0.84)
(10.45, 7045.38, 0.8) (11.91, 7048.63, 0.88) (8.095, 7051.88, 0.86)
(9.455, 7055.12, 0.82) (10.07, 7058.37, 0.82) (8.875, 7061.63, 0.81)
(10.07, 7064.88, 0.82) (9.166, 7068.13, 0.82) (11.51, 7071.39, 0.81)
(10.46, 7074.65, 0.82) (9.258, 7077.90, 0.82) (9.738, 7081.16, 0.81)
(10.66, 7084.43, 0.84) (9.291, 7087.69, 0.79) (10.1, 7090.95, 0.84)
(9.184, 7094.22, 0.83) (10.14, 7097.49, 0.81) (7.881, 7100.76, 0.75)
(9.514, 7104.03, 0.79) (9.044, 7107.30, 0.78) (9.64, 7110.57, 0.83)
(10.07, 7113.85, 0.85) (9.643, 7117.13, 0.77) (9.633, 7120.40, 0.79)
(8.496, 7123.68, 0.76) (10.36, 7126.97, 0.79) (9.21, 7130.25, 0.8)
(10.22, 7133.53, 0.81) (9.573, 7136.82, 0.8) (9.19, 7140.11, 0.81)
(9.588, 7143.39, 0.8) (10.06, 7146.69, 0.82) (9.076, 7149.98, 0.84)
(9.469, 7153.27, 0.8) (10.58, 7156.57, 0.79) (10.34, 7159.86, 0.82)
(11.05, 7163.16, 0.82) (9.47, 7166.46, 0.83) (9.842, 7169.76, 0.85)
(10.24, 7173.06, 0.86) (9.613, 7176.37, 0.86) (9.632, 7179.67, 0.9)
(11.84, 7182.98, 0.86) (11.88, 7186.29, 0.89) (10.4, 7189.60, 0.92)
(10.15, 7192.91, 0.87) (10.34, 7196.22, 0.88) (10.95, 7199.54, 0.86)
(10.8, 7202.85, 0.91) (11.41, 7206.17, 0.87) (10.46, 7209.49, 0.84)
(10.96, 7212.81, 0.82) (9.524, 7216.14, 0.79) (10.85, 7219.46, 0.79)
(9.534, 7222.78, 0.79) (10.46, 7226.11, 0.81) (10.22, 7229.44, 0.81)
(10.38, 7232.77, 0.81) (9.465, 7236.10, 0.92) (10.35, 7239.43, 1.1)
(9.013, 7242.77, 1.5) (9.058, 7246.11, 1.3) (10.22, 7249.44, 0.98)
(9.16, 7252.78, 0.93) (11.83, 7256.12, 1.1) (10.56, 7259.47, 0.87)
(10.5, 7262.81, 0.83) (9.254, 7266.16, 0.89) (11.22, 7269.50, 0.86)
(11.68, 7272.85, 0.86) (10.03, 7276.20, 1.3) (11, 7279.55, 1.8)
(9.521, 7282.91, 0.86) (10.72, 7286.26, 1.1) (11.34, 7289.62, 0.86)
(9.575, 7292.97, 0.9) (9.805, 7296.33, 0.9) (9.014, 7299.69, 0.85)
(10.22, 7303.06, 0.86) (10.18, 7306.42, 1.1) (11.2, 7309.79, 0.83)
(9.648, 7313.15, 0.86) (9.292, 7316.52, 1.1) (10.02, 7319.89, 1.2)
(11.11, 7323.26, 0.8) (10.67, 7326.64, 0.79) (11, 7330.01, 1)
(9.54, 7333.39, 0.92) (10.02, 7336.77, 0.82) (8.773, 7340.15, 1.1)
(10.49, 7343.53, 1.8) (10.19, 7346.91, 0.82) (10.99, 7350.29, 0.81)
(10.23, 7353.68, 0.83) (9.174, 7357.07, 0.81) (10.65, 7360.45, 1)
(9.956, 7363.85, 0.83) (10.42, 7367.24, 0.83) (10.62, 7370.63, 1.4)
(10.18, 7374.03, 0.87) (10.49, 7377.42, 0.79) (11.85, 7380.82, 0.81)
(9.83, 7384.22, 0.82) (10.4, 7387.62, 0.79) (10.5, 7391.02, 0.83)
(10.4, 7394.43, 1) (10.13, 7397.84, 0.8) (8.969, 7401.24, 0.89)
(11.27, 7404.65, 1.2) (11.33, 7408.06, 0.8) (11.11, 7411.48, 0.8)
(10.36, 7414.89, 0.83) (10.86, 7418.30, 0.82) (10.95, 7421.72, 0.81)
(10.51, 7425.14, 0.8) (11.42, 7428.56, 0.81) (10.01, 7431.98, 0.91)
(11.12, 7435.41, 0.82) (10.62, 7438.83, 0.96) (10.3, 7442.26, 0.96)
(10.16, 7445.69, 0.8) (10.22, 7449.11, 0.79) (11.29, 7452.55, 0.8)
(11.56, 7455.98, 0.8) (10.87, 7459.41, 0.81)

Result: 7431.98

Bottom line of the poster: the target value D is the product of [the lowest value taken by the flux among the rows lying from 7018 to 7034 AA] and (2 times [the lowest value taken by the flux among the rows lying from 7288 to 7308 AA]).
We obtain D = 164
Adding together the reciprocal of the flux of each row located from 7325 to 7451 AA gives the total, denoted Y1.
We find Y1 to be 3.6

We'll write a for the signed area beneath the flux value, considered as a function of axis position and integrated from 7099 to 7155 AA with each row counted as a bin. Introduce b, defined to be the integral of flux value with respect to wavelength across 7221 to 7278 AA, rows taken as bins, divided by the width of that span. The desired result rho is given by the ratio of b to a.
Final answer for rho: 0.0192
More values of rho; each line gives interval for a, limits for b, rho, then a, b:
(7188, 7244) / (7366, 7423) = 0.0183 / 578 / 10.6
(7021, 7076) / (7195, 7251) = 0.0189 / 541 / 10.2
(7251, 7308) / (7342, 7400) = 0.0176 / 589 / 10.4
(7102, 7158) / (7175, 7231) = 0.0196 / 537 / 10.5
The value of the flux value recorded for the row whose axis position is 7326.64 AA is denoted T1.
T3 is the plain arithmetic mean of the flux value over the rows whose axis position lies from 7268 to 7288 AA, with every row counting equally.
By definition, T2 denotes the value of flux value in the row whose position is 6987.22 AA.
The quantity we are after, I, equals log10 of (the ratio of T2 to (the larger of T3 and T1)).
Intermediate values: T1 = 10.67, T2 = 8.986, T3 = 10.7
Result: -0.076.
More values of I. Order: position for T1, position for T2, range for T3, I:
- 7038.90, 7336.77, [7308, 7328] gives -0.013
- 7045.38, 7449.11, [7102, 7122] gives -0.010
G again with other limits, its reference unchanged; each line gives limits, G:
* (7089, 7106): 7100.76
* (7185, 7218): 7216.14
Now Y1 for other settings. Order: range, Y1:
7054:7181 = 4.0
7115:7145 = 0.9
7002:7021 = 0.6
